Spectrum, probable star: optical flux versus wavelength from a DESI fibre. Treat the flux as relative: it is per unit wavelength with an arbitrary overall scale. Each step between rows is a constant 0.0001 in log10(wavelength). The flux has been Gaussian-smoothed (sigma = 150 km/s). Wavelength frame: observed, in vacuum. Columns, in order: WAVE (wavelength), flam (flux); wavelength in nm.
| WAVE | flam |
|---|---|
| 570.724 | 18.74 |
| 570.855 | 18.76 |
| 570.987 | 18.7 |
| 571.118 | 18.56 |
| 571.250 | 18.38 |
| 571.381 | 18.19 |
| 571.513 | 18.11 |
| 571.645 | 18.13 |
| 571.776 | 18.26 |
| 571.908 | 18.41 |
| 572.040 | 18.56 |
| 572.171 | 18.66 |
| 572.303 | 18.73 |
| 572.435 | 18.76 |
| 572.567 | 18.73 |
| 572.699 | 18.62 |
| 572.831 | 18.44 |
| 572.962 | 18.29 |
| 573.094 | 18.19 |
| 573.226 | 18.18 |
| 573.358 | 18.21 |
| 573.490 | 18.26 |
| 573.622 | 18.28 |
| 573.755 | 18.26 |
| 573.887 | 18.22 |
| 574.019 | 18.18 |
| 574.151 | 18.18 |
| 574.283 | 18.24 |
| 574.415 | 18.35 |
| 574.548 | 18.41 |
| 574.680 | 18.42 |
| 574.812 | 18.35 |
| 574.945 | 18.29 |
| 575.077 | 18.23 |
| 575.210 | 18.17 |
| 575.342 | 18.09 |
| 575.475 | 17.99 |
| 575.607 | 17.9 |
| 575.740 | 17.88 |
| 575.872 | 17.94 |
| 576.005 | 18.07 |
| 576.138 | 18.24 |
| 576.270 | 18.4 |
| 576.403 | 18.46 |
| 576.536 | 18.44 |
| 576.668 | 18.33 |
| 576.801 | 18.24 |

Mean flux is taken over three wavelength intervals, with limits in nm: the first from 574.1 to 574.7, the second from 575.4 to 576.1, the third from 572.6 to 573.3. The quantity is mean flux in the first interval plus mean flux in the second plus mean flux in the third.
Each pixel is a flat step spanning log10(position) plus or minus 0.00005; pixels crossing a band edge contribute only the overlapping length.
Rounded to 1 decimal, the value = 54.6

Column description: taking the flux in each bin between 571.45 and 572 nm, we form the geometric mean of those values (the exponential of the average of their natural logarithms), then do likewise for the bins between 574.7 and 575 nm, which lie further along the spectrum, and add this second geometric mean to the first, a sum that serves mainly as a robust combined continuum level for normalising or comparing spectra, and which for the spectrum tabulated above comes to 36.5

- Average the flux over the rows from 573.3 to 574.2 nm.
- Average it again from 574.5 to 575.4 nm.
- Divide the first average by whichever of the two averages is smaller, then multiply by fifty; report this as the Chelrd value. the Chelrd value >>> 50.0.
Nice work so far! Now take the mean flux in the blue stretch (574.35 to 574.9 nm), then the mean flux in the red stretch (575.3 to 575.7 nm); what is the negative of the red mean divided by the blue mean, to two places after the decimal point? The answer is -0.98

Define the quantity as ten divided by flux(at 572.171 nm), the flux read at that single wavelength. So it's 0.536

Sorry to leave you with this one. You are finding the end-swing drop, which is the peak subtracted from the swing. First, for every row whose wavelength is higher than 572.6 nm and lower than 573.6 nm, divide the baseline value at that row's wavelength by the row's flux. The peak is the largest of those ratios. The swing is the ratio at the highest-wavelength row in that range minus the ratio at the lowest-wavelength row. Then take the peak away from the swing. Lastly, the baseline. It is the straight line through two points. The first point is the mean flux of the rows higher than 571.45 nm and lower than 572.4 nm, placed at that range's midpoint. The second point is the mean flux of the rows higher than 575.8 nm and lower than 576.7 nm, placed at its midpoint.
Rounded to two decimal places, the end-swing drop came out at -0.99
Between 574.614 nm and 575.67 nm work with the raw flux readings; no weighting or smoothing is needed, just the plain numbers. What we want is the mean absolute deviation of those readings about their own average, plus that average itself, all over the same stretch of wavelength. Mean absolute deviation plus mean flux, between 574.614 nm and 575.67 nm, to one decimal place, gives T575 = 18.3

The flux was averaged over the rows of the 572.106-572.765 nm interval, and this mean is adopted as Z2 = 18.7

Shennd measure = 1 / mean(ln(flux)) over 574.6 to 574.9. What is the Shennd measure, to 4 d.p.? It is 0.3435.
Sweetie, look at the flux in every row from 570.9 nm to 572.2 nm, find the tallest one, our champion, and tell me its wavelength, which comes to 570.987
